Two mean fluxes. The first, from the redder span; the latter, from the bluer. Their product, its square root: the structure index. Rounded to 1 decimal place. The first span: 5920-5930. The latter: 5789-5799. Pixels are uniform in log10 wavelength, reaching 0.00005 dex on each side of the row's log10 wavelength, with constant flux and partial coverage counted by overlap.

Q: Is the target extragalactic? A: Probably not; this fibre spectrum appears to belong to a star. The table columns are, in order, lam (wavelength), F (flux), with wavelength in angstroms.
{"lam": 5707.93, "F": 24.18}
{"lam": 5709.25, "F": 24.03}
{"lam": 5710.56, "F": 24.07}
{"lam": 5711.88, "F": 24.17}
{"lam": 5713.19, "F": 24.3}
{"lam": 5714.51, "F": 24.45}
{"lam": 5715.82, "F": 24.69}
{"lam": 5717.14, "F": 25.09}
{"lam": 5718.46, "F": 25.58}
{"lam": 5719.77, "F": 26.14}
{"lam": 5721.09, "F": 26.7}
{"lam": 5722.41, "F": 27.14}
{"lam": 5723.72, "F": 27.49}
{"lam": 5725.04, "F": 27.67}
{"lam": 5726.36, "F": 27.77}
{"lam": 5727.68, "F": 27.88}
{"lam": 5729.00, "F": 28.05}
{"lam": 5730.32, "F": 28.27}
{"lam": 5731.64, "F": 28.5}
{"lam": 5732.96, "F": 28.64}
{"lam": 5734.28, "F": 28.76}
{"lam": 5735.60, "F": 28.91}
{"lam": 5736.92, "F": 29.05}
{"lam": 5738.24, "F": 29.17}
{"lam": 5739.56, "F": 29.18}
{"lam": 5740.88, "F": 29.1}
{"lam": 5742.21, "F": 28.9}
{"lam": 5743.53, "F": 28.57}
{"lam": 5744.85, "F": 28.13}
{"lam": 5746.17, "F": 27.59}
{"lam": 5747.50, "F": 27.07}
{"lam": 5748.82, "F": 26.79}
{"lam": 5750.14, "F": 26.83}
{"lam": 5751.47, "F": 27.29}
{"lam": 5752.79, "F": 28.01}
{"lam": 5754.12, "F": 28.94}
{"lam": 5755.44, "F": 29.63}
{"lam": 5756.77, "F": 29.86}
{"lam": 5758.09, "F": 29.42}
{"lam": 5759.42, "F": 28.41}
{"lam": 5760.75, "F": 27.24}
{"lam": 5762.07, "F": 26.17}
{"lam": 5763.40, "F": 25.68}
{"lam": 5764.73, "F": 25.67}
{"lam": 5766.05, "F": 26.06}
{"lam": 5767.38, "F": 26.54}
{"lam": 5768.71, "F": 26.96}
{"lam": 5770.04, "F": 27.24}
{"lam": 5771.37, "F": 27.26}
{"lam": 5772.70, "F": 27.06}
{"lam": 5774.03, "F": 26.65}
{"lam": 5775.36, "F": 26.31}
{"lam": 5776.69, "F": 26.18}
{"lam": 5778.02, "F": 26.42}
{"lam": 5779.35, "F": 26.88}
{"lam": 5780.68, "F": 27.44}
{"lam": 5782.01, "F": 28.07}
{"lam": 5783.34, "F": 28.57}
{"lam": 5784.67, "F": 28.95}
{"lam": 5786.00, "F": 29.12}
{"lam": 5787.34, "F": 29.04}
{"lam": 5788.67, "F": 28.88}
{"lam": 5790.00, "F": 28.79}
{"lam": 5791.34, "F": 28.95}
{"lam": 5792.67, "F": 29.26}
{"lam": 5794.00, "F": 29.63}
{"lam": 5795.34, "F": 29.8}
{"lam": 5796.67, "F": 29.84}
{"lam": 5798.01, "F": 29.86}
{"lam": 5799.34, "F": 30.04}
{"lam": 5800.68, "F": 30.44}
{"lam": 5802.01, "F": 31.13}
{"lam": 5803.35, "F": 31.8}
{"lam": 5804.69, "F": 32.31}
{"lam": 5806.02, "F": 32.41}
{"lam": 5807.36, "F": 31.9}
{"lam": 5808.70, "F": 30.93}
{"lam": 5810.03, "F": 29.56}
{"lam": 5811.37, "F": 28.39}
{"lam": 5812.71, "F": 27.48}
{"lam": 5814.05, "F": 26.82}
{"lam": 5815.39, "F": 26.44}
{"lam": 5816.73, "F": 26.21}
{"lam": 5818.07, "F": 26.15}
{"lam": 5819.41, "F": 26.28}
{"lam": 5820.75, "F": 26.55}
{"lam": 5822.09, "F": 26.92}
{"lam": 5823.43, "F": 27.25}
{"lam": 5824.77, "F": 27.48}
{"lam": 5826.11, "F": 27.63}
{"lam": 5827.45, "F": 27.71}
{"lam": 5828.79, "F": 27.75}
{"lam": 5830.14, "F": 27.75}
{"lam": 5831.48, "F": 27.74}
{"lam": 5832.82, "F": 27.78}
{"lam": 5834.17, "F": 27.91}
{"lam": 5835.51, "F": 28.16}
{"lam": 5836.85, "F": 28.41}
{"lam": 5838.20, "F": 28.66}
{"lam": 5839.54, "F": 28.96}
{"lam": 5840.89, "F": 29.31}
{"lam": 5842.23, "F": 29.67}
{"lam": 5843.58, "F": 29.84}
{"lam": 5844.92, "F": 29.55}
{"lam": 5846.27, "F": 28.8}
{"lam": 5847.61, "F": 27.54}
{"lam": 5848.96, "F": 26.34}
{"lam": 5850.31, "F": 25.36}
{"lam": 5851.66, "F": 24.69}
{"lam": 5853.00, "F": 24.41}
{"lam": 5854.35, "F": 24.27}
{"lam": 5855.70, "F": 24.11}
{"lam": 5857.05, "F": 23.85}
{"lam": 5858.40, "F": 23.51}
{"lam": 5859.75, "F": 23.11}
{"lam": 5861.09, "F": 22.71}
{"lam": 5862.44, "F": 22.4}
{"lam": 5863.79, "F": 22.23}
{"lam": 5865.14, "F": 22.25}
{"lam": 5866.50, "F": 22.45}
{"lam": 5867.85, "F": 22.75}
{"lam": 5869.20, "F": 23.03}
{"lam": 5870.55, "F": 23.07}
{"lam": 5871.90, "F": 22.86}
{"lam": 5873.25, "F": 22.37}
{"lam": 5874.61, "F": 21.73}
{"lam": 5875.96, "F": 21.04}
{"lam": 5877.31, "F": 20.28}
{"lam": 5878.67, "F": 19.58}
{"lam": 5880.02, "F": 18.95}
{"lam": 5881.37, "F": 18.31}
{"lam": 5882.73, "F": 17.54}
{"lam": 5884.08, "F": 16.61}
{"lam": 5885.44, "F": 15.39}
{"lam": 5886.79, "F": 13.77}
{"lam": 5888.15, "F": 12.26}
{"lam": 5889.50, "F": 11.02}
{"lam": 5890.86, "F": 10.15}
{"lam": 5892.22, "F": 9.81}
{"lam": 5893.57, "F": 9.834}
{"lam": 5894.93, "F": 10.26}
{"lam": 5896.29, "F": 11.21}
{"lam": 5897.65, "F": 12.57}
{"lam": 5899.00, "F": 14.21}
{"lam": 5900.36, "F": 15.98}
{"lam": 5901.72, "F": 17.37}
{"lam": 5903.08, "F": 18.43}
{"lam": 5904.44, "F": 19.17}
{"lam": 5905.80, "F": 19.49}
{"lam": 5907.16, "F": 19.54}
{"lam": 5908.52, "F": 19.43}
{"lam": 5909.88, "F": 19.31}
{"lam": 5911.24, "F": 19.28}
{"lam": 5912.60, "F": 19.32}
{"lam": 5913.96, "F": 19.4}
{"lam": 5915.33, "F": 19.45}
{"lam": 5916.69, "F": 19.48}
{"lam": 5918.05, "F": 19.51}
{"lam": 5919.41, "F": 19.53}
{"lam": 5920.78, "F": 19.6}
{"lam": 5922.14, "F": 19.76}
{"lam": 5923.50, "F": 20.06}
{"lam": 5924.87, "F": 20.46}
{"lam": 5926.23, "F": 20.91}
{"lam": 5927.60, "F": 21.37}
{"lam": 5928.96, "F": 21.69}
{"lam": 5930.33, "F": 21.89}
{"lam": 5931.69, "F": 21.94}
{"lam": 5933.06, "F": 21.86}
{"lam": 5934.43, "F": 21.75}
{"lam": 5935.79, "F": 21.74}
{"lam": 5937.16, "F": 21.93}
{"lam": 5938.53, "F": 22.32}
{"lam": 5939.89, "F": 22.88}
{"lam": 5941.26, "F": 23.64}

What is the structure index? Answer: 24.6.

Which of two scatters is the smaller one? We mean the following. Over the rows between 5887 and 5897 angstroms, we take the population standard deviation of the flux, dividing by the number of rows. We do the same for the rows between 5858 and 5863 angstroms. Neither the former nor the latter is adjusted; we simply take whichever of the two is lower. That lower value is 0.42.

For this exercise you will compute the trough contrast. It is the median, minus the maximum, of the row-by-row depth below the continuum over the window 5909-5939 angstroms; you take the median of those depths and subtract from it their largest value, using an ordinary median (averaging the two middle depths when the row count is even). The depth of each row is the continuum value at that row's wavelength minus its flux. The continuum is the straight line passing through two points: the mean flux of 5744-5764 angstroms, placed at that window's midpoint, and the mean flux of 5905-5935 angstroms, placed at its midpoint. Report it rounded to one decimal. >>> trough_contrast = -1.6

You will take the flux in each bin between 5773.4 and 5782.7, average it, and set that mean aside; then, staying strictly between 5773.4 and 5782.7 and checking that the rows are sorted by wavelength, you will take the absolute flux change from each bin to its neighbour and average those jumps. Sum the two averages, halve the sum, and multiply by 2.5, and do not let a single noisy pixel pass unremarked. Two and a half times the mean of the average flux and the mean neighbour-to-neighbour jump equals 34.1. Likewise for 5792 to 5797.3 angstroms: 37.3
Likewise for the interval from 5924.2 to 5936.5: 27.2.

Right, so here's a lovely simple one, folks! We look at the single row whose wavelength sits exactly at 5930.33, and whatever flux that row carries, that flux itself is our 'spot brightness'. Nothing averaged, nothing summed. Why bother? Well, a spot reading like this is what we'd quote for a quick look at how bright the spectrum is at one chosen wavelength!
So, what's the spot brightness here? 21.89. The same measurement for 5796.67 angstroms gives 29.84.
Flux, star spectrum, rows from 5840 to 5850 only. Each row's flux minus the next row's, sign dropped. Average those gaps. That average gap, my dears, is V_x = 0.7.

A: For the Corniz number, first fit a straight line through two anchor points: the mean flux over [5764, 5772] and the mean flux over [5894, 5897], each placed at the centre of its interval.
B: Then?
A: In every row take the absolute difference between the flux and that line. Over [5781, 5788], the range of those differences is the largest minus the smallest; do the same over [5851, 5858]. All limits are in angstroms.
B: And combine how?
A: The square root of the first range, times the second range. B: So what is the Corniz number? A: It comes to 0.2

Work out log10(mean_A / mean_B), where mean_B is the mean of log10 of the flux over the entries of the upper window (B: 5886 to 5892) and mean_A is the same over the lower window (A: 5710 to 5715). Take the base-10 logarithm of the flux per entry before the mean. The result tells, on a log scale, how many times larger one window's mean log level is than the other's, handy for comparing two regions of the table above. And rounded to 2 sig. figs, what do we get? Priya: 0.11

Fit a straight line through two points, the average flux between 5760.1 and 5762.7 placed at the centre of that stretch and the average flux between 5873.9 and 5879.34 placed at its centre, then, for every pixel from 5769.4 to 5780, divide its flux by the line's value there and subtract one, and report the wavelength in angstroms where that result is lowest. 5776.69 angstroms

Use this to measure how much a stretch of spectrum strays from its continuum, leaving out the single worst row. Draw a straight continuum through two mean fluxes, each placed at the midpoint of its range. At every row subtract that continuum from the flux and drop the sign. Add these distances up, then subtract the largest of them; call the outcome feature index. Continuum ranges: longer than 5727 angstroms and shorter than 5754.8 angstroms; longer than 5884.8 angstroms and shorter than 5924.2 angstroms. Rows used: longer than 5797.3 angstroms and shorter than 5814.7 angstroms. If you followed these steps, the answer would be 78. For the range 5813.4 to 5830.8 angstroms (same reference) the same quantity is 54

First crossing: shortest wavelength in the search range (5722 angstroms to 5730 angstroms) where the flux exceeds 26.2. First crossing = 5722.41 angstroms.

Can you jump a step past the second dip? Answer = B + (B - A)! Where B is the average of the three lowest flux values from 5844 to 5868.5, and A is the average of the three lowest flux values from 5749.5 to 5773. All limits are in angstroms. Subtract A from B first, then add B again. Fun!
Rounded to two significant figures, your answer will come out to 19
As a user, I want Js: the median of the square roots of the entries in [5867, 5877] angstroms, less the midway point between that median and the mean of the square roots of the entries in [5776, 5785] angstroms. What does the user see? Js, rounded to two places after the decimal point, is -0.24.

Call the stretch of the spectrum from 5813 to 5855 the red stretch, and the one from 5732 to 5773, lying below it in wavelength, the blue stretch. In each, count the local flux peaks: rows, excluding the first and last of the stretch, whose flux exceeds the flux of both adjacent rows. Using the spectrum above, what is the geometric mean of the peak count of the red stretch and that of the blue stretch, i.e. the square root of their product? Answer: 1.73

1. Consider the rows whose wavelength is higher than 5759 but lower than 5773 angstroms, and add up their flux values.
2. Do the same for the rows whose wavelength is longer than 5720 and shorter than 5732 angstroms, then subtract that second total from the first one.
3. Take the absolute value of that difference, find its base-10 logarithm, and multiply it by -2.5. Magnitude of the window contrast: -4.1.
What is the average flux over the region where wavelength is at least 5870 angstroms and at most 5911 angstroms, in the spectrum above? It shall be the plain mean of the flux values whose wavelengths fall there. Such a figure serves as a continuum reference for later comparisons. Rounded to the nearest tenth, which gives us 16.7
